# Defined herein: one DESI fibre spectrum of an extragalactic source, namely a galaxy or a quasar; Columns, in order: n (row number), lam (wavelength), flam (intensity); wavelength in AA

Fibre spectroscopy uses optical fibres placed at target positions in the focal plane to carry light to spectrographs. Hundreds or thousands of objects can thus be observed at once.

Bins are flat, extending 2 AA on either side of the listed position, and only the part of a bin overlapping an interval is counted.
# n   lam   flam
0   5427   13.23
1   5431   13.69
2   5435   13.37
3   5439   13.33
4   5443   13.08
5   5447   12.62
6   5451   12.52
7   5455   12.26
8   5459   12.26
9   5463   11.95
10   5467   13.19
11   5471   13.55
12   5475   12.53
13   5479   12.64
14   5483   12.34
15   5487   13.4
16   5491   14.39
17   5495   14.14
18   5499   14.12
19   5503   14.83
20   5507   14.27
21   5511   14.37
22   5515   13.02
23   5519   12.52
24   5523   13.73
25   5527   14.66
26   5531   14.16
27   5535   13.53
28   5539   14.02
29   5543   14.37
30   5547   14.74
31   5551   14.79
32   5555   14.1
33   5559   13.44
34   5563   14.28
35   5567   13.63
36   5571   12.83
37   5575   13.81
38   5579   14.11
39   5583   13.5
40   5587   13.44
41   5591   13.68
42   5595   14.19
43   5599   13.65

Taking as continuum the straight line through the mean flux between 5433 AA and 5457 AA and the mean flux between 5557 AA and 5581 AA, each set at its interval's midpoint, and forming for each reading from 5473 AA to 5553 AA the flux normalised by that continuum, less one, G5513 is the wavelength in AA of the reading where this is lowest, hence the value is 5519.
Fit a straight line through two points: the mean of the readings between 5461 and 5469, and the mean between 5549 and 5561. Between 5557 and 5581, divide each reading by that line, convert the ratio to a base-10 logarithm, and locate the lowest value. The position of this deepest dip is 5571 AA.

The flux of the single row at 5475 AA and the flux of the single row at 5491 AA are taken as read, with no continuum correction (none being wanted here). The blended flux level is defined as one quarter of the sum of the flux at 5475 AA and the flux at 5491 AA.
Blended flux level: 6.73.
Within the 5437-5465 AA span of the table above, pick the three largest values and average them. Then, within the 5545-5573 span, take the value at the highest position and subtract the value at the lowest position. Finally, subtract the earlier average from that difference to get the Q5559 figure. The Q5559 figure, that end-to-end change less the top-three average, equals -14.9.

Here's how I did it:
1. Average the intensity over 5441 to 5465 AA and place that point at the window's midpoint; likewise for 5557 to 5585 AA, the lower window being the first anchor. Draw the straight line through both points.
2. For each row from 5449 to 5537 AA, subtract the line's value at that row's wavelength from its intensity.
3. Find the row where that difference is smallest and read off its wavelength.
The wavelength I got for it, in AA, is 5519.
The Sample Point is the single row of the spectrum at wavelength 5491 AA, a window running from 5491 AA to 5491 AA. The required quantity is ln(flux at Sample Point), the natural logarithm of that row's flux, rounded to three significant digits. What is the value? 2.67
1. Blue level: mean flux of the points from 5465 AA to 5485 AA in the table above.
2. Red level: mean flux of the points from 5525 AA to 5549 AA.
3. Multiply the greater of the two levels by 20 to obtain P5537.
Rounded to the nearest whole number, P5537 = 285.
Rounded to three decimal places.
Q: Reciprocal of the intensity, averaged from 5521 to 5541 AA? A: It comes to 0.071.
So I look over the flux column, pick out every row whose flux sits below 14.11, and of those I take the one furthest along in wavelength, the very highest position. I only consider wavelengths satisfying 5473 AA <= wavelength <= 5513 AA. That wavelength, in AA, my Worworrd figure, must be 5487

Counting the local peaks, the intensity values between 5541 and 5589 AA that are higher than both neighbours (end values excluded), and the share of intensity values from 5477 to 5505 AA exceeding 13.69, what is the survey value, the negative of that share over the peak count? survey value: -0.19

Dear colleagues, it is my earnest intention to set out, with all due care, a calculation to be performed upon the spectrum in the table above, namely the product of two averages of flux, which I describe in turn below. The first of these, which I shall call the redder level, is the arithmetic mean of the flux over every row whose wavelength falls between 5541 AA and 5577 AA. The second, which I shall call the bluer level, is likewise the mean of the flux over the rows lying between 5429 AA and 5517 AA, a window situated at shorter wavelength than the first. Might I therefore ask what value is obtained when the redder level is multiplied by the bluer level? 186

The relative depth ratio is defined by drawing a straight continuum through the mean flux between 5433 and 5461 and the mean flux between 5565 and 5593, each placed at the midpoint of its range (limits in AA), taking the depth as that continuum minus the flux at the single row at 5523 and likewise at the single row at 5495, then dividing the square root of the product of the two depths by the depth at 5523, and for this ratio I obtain -1.47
